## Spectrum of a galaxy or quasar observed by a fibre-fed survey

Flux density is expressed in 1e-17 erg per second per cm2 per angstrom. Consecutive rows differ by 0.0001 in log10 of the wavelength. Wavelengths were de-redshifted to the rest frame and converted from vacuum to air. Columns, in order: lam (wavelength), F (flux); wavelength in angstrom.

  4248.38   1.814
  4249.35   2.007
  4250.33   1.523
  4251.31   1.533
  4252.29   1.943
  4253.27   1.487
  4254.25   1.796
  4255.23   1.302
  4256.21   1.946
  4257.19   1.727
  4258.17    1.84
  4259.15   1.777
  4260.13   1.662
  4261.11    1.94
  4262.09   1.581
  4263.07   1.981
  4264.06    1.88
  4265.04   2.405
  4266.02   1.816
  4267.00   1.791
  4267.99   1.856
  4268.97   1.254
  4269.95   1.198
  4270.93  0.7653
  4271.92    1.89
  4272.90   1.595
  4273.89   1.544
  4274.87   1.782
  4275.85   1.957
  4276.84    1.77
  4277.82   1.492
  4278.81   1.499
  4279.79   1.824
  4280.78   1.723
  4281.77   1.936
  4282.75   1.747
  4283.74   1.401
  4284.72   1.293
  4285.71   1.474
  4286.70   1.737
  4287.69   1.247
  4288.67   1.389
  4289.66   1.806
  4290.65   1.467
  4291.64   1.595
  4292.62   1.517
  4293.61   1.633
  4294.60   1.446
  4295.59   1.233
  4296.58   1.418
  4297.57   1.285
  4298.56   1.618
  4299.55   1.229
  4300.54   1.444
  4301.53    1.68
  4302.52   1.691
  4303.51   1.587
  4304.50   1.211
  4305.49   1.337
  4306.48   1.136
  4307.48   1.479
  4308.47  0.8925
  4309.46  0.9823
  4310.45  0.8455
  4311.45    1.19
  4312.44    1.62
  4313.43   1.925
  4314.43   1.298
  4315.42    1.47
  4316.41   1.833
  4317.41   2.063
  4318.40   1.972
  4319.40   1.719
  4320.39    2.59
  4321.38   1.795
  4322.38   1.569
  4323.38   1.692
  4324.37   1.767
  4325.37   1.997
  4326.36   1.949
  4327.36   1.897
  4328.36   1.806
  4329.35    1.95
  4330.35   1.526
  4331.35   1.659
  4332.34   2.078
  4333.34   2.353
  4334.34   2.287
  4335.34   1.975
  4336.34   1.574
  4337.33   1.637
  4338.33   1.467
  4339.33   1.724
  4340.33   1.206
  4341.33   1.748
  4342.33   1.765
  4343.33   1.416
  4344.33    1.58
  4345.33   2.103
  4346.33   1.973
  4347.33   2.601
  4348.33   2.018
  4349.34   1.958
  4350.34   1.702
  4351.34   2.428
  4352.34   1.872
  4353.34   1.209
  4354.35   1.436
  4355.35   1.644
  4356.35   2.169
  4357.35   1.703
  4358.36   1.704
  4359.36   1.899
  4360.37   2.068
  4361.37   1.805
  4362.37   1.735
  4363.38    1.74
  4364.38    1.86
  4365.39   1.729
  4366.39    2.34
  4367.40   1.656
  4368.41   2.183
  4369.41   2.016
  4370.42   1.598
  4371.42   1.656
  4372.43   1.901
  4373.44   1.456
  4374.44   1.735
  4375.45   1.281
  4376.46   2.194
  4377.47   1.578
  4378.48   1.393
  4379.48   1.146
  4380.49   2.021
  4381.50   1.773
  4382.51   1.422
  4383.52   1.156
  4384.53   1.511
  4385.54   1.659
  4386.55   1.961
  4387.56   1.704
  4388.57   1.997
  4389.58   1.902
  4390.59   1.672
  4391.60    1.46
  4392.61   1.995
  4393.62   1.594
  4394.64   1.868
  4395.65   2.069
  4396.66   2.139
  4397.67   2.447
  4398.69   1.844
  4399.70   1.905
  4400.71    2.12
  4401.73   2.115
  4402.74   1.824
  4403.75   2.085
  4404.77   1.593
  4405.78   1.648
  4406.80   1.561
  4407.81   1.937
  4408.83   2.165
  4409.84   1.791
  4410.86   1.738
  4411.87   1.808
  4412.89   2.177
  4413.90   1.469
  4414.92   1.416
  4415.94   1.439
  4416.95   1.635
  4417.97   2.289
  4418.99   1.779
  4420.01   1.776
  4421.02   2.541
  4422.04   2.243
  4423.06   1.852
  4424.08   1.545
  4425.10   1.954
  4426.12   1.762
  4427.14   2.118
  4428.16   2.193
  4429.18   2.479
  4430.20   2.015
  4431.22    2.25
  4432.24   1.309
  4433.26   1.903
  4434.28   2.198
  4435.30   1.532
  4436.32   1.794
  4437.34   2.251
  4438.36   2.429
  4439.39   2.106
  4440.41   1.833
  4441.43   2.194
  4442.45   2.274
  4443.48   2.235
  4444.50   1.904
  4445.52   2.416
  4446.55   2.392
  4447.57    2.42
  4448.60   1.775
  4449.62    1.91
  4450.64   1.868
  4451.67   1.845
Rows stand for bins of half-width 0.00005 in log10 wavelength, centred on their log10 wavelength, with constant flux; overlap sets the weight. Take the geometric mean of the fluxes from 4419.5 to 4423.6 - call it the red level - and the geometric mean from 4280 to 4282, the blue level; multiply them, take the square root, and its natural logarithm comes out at 0.67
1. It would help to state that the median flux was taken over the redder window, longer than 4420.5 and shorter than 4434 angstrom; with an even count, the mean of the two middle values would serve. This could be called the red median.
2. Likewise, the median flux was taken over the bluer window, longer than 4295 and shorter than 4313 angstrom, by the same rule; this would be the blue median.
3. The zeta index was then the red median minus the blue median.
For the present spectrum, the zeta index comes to 0.70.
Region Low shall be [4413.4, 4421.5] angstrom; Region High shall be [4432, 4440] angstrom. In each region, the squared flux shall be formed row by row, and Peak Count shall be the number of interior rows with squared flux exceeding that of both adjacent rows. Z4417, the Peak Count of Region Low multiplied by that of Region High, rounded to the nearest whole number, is 2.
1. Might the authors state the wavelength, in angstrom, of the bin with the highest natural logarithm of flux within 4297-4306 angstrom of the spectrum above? 4302.52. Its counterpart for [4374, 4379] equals 4376.46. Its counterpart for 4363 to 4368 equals 4366.39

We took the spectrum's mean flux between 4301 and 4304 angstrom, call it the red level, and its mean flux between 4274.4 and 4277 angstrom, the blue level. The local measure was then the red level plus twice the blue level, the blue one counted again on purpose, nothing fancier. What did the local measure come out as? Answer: 5.3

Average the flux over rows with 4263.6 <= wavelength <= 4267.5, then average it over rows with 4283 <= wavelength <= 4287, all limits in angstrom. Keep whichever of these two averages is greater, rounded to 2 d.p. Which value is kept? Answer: 1.97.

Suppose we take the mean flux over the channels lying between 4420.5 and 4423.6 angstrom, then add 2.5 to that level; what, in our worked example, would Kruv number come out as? 4.7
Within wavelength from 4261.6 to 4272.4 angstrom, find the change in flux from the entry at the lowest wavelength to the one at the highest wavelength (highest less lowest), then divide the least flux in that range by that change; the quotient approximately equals 2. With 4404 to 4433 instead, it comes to -5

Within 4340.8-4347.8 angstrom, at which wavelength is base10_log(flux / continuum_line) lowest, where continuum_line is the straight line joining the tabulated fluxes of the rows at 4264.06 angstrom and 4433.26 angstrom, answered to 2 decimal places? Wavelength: 4343.33 angstrom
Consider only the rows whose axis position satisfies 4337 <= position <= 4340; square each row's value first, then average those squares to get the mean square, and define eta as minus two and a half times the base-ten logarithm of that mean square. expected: -1.0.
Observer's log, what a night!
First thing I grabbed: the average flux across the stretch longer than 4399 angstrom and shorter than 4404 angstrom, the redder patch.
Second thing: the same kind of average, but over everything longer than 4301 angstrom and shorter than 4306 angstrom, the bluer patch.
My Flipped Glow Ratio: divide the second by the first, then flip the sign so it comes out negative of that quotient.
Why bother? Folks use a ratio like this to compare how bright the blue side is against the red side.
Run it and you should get -0.75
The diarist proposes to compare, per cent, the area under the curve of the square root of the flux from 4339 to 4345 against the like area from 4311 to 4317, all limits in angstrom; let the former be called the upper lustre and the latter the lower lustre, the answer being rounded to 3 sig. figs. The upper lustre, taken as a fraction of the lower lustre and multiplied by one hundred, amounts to 101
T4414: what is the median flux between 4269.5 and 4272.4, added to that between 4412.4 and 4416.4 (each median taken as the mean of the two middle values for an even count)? 2.65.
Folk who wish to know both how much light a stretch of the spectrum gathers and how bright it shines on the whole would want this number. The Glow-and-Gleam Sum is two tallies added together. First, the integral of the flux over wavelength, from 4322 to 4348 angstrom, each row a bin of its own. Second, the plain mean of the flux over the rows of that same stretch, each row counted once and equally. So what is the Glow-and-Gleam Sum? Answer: 49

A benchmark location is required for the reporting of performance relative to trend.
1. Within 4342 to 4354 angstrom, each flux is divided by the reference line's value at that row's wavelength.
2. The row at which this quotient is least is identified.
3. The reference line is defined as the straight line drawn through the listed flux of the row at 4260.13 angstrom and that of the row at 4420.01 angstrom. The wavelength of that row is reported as 4353.34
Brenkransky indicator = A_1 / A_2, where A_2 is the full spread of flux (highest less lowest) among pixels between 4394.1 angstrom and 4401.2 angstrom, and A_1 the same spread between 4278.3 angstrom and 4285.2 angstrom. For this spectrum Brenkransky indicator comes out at 1.1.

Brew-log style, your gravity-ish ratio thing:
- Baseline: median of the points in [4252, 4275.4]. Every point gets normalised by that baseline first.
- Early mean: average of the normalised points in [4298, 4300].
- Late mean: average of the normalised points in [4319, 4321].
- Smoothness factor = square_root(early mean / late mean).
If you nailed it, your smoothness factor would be 0.81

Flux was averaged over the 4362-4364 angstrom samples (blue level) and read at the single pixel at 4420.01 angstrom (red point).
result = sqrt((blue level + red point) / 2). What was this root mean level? 1.33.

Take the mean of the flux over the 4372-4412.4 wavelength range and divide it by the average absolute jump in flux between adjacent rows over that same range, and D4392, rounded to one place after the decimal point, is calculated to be 5.9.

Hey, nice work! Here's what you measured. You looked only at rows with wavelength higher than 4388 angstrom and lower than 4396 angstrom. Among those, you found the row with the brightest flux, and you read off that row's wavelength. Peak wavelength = 4395.65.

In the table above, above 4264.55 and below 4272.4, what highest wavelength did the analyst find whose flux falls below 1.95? 4271.92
